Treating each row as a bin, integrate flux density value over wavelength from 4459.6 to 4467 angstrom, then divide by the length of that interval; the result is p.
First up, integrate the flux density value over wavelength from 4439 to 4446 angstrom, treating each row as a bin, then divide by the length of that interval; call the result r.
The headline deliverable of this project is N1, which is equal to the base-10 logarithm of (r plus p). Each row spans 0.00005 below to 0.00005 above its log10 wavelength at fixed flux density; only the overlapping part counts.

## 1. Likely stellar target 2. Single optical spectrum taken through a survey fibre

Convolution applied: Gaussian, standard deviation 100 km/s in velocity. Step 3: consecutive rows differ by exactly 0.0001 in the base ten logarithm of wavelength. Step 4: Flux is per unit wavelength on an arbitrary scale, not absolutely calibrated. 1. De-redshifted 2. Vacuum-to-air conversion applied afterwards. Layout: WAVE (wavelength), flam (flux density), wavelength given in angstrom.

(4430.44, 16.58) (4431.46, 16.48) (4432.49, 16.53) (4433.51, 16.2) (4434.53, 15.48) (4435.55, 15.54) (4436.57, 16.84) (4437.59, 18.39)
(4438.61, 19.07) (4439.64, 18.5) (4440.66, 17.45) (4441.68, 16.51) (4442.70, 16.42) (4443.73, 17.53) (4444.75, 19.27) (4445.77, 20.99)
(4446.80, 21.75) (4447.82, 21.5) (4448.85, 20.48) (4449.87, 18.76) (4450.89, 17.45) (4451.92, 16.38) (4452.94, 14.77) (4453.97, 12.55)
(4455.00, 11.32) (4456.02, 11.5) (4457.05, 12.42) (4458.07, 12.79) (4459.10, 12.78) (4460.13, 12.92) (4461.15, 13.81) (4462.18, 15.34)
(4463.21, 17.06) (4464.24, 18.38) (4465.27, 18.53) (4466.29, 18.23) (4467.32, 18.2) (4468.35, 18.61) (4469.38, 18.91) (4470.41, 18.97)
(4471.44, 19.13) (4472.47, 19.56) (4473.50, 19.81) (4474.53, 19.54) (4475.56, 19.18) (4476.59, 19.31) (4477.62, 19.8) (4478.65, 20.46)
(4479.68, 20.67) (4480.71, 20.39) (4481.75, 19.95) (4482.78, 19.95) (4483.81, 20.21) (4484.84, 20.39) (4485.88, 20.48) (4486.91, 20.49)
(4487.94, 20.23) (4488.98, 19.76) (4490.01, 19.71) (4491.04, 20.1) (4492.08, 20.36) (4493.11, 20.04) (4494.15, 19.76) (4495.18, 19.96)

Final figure 1.54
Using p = 16.4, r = 18.0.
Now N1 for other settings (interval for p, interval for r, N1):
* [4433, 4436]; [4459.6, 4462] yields 1.47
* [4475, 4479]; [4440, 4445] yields 1.57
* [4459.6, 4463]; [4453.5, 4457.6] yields 1.42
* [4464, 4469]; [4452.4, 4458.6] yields 1.49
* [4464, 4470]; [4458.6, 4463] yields 1.51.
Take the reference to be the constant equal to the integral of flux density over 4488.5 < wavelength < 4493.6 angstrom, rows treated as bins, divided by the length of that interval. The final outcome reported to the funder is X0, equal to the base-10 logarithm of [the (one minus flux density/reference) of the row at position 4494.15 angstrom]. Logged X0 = -1.89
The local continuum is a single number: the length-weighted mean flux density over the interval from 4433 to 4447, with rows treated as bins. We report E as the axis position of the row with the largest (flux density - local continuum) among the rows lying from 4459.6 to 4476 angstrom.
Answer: 4473.50 angstrom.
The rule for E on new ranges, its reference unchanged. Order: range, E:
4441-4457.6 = 4446.80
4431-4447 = 4446.80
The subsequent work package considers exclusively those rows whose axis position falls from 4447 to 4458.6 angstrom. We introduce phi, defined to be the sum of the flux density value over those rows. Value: 170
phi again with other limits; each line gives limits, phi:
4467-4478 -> 211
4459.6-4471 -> 189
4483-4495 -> 222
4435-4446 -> 197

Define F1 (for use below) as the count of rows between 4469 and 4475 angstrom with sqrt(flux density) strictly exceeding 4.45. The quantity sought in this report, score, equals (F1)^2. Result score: 1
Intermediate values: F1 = 1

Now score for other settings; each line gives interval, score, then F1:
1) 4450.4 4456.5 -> 0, 0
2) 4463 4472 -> 0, 0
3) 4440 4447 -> 4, 2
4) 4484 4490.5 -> 16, 4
